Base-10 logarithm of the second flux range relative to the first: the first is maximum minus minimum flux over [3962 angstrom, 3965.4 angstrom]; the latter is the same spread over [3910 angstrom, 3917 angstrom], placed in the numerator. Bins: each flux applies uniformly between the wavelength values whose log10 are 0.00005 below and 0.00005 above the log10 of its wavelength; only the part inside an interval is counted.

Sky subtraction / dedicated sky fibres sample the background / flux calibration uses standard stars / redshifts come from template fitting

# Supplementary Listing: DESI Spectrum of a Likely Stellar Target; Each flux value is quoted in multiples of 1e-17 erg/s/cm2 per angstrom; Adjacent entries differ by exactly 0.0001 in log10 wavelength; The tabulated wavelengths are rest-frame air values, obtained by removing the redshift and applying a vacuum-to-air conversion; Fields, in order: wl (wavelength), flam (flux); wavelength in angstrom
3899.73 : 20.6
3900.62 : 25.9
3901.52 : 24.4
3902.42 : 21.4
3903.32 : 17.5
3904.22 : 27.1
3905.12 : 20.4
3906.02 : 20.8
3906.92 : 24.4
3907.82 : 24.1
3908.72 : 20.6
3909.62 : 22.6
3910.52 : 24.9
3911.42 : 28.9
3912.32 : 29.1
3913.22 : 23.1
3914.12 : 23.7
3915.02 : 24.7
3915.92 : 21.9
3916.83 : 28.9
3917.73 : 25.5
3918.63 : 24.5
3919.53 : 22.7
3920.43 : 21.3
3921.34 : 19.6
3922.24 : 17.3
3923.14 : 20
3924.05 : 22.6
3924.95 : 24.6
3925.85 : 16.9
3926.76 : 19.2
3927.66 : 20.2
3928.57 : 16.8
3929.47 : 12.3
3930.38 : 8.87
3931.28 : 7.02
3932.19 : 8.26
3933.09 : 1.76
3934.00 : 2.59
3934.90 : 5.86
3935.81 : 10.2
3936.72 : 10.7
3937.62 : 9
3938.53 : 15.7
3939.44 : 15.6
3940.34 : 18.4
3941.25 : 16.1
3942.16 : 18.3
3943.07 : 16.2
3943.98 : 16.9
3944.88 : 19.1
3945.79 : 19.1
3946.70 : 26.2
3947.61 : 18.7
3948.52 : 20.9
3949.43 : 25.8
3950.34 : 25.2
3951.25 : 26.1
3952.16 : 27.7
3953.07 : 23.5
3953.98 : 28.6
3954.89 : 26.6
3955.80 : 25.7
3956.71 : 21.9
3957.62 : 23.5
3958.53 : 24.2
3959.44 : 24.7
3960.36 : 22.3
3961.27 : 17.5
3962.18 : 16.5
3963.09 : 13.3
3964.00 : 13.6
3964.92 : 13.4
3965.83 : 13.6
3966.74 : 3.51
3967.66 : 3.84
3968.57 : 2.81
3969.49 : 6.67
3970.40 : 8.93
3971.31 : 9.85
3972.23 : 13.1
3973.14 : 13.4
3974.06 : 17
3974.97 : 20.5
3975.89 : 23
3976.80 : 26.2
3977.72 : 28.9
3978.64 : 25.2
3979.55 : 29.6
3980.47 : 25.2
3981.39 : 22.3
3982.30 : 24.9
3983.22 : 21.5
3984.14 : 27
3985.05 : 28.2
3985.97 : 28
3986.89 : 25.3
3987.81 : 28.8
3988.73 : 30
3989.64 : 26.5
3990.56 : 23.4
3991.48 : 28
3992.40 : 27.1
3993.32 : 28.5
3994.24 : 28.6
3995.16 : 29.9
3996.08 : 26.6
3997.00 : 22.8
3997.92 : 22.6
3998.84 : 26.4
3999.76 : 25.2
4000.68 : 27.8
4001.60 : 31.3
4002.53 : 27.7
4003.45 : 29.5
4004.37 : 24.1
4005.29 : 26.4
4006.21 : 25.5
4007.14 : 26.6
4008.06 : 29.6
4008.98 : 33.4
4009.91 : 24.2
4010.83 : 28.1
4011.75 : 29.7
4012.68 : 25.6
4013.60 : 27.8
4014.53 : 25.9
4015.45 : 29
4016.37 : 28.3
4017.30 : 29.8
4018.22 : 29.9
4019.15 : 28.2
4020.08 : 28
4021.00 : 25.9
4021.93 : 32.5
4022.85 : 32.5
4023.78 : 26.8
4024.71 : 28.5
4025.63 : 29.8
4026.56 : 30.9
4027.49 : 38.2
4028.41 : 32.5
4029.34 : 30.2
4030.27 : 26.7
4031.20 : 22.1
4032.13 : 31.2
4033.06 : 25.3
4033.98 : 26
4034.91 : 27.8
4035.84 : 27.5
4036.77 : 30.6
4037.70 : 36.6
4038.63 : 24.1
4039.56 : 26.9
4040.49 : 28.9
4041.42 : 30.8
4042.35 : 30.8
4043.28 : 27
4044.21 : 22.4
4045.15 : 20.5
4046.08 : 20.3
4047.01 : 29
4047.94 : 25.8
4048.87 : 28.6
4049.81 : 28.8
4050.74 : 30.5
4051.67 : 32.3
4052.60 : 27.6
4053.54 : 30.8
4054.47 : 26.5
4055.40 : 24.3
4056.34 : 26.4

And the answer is 0.35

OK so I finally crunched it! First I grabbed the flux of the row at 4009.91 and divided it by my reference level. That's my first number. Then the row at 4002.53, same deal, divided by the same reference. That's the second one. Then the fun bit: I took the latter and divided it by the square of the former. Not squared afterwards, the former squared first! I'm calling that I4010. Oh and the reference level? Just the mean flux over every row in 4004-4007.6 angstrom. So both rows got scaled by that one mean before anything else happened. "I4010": 1.2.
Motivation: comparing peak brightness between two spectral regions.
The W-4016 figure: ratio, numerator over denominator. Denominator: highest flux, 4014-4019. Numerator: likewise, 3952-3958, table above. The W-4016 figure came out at 1.0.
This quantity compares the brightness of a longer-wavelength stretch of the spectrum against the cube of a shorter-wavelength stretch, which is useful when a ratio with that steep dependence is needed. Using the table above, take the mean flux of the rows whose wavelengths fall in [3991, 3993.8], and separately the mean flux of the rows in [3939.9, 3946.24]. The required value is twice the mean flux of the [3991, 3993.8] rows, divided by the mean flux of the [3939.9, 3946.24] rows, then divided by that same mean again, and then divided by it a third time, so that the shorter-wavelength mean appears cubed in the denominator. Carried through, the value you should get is 0.010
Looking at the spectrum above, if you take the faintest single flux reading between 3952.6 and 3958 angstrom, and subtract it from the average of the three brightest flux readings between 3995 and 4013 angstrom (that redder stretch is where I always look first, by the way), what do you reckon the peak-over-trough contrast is 10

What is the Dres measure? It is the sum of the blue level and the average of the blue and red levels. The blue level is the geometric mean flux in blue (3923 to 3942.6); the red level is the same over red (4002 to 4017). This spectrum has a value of 31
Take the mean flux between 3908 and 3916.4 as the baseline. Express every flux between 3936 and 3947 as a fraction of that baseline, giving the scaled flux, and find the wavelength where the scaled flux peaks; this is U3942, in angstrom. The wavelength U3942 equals 3946.70 angstrom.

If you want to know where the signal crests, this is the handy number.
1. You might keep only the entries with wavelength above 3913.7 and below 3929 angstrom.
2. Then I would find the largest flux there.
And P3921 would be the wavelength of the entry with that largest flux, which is 3916.83 angstrom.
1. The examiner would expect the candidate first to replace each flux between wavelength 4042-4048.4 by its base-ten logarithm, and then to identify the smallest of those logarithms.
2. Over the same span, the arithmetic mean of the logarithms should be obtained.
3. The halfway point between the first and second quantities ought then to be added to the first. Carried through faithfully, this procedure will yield 2.66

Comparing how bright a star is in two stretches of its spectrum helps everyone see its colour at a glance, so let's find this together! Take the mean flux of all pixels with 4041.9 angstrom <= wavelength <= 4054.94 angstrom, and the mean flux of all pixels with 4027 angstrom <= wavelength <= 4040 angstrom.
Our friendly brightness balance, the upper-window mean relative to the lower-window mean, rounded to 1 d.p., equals 0.9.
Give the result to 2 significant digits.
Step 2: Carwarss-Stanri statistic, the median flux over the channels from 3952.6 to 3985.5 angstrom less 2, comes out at 20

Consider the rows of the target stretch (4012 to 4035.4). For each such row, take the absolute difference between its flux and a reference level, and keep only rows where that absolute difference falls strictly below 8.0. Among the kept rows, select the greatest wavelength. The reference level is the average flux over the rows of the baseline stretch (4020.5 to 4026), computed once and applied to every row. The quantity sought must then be 4034.91 angstrom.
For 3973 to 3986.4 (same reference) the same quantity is 3985.97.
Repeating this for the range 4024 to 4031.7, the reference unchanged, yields 4031.20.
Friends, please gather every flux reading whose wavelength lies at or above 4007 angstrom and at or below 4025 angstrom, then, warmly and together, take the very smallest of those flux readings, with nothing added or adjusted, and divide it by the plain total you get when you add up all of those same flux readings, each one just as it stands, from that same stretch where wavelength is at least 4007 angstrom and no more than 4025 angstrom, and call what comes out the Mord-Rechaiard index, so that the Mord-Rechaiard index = 0.042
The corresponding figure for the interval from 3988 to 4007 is 0.042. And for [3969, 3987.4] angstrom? 0.016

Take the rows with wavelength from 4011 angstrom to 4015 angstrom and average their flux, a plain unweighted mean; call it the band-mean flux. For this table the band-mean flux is 27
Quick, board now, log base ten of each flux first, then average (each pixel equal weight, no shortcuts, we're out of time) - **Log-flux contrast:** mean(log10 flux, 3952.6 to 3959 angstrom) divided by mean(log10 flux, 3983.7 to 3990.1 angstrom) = 0.97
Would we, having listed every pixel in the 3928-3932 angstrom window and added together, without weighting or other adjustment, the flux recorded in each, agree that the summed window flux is 45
